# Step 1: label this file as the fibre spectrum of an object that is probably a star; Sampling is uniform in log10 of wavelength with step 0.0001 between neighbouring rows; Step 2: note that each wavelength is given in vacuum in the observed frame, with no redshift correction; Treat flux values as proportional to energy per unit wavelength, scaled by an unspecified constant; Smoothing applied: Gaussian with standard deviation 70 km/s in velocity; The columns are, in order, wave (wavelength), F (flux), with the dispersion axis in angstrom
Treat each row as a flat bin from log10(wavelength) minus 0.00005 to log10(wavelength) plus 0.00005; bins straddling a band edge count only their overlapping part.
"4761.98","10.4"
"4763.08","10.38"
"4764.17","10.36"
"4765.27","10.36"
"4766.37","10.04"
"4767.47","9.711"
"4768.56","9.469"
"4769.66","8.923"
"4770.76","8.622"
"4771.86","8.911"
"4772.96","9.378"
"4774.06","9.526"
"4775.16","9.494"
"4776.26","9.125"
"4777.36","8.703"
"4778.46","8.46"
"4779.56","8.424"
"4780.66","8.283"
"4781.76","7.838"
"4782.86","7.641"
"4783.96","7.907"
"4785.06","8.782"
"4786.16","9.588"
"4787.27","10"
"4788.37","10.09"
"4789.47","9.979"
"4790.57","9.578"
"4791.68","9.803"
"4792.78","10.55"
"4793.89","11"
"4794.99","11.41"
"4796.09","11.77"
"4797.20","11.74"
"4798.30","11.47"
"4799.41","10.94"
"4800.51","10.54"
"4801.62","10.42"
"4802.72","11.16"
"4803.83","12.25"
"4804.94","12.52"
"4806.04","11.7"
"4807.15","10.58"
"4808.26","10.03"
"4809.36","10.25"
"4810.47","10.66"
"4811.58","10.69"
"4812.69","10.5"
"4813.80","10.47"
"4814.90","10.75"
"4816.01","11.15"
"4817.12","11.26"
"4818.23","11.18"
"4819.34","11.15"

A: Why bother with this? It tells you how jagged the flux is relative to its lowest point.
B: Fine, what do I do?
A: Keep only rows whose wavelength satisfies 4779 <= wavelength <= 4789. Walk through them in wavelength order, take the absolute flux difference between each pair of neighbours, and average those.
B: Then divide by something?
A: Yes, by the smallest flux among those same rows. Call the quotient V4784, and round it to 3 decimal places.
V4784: 0.053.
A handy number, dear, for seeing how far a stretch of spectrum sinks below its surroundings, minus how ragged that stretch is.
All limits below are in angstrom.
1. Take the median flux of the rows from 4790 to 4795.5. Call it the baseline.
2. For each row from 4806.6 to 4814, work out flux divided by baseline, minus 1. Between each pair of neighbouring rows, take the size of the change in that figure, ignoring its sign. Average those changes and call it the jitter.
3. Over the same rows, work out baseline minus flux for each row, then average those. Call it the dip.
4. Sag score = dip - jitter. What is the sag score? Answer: 0.1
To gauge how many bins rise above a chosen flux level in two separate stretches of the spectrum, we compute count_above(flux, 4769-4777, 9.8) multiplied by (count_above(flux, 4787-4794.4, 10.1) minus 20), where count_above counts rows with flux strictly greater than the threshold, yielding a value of 0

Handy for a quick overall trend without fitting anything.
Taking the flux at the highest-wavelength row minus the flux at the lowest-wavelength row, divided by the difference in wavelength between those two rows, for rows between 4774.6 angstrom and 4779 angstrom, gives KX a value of -0.31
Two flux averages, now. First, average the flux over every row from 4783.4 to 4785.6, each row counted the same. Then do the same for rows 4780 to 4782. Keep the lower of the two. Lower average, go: 8.1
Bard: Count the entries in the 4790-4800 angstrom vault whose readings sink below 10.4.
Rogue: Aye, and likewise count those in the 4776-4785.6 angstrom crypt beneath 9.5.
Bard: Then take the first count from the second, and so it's 7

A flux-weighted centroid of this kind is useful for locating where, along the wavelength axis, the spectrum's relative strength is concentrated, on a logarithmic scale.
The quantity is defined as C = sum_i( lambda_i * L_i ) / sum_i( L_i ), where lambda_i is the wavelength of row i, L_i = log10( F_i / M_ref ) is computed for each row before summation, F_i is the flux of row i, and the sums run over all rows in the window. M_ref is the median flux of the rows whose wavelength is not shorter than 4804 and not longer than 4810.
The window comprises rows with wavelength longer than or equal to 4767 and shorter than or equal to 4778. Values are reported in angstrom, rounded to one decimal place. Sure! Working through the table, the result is 4772.6 angstrom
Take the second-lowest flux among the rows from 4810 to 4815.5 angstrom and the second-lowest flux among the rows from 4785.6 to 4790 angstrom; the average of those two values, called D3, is 10.2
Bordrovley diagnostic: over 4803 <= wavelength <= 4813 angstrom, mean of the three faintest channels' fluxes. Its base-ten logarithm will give 1.01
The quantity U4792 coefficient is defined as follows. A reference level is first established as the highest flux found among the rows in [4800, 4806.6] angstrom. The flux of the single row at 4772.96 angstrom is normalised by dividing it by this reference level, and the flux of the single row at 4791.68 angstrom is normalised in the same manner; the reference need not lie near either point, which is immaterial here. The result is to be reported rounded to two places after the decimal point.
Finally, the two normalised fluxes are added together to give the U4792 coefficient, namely 1.53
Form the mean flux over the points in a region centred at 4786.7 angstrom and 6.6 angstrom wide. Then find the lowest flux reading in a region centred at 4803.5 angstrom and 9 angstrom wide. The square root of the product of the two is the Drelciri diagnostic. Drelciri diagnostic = 9.9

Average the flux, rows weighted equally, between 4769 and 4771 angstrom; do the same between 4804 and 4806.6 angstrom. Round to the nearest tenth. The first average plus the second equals 20.9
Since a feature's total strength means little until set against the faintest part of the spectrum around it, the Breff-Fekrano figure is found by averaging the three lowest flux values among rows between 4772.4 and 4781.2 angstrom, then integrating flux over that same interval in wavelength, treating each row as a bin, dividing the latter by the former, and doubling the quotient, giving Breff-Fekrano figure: 18.7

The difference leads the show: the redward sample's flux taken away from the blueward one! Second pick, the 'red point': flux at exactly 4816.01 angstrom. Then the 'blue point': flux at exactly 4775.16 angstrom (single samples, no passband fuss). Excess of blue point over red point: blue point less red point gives -1.7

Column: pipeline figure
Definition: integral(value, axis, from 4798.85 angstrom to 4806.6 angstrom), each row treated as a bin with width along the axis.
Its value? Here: 88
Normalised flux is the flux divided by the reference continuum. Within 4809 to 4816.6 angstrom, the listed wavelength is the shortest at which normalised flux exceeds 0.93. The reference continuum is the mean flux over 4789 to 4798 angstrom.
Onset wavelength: 4809.36 angstrom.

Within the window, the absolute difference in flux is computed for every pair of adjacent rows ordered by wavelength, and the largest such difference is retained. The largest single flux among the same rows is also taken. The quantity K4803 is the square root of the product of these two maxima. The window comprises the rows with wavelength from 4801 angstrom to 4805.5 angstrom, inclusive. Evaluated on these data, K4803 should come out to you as 3.7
